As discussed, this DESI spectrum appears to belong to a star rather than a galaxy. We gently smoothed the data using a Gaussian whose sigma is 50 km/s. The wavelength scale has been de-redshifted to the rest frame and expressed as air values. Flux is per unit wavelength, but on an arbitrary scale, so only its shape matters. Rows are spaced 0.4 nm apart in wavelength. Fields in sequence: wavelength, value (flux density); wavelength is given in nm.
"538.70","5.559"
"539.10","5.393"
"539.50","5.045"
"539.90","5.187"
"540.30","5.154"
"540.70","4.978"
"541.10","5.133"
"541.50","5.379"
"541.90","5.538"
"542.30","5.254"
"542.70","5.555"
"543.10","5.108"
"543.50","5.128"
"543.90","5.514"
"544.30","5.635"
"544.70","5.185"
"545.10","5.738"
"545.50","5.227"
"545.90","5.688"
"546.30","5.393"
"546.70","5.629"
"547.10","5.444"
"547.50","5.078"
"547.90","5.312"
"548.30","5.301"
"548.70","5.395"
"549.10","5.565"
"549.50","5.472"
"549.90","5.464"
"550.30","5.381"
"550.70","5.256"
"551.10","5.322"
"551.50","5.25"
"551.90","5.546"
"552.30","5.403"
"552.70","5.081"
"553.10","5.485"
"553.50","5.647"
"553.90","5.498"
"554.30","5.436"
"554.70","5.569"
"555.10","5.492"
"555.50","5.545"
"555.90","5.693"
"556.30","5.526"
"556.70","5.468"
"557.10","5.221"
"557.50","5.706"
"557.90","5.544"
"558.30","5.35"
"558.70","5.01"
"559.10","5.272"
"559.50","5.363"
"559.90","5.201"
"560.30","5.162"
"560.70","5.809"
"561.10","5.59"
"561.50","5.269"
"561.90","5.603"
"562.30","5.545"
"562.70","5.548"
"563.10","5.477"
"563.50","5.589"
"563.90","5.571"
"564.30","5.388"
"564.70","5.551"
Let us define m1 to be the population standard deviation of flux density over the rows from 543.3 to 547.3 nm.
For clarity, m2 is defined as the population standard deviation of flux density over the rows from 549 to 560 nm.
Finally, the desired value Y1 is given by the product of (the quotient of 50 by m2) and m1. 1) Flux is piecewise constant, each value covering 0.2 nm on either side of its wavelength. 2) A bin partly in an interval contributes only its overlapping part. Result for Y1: 62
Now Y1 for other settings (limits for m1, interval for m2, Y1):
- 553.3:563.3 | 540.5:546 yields 39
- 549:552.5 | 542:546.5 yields 24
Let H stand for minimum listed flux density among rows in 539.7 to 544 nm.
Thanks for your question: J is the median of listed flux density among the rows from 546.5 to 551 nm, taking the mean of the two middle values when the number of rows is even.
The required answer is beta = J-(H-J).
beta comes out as 5.81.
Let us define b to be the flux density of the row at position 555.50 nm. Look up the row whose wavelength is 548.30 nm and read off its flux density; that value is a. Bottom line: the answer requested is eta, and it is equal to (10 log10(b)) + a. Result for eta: 12.7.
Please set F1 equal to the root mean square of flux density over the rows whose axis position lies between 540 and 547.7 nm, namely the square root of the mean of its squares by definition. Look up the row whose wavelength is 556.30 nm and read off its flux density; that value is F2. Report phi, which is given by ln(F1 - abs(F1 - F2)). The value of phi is 1.65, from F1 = 5.36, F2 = 5.526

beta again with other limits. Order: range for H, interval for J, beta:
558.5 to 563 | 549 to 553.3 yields 5.80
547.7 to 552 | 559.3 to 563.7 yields 5.84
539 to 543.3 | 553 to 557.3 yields 6.02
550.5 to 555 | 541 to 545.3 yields 5.68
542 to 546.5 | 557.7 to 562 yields 5.59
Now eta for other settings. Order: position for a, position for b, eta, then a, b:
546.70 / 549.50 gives 13.0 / 5.629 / 5.472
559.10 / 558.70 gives 12.3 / 5.272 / 5.01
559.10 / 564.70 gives 12.7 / 5.272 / 5.551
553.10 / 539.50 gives 12.5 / 5.485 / 5.045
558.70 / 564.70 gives 12.5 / 5.01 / 5.551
